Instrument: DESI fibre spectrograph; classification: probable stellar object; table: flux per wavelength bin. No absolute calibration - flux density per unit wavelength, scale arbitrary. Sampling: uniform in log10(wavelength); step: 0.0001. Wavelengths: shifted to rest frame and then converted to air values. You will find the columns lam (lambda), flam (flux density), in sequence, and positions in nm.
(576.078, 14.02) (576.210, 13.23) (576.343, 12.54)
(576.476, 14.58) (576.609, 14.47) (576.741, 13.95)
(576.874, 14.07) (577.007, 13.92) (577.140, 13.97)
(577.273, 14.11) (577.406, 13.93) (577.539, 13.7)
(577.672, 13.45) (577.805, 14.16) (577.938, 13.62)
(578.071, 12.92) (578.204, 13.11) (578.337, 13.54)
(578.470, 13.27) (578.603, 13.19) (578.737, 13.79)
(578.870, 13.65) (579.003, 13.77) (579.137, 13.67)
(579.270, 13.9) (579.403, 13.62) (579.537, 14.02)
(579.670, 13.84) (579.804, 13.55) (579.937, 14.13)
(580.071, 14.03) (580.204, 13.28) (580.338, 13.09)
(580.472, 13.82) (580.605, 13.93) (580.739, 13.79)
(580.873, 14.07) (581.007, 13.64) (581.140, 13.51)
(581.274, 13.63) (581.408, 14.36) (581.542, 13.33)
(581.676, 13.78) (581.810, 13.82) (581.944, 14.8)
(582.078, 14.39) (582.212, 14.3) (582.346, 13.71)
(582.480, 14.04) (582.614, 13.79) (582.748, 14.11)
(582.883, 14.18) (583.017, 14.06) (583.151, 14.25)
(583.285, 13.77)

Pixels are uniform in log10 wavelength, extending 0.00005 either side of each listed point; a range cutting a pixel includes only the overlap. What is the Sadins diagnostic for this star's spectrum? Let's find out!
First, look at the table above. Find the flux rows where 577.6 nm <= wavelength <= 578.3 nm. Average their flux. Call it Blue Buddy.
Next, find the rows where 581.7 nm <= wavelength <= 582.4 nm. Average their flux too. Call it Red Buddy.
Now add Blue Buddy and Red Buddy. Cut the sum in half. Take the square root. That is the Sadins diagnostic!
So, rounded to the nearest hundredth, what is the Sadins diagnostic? 3.72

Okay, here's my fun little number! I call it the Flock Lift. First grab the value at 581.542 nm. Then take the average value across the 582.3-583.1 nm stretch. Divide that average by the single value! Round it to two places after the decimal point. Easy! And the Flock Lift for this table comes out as 1.05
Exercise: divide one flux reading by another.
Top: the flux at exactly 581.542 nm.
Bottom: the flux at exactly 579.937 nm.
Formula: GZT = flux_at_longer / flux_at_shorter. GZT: 0.94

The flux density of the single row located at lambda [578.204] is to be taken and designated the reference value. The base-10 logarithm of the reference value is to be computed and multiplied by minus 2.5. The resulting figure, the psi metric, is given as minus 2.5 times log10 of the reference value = -2.79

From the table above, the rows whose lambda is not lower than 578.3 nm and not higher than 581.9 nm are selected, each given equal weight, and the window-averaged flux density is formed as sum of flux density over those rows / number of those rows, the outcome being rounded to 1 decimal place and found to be 13.7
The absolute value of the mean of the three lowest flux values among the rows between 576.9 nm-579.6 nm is 13.07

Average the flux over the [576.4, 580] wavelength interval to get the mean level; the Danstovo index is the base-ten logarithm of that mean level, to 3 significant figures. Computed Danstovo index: 1.14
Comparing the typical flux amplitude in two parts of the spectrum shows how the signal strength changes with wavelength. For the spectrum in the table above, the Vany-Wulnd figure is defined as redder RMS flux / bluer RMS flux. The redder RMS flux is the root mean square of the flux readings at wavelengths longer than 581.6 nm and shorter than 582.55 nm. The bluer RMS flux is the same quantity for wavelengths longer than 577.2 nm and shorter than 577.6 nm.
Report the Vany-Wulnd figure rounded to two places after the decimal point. 1.02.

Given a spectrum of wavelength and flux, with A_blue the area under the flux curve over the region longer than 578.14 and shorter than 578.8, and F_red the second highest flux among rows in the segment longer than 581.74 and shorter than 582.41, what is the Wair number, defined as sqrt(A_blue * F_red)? 11.3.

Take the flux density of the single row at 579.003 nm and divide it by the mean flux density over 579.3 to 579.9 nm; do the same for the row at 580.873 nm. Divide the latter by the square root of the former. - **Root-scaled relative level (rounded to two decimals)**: 1.02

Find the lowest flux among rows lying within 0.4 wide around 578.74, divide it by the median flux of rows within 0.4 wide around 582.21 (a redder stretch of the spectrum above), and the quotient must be 0.92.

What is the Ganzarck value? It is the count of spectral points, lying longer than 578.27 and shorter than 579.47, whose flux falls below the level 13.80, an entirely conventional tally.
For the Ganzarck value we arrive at 8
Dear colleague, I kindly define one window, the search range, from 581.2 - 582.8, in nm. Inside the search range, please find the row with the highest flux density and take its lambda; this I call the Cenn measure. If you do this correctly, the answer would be 581.944 nm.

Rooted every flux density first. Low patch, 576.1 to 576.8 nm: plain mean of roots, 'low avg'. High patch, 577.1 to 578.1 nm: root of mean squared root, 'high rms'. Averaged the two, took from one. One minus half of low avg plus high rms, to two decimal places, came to -2.71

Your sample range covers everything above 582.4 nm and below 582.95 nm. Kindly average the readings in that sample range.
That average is 14.0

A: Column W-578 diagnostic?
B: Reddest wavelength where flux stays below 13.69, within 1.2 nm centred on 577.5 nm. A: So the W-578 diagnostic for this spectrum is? 578.071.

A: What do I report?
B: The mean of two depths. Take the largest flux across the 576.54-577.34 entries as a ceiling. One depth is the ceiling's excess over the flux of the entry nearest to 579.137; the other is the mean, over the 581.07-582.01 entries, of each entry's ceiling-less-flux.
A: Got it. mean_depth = 0.69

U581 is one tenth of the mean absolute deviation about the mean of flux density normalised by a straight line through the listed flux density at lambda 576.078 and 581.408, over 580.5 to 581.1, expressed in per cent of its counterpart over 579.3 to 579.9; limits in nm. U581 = 8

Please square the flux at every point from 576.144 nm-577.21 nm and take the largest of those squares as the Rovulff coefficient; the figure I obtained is 213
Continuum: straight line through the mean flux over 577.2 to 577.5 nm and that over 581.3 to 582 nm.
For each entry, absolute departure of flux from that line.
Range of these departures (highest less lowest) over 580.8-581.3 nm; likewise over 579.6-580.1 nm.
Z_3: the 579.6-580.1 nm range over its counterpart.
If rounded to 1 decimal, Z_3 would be 1.0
